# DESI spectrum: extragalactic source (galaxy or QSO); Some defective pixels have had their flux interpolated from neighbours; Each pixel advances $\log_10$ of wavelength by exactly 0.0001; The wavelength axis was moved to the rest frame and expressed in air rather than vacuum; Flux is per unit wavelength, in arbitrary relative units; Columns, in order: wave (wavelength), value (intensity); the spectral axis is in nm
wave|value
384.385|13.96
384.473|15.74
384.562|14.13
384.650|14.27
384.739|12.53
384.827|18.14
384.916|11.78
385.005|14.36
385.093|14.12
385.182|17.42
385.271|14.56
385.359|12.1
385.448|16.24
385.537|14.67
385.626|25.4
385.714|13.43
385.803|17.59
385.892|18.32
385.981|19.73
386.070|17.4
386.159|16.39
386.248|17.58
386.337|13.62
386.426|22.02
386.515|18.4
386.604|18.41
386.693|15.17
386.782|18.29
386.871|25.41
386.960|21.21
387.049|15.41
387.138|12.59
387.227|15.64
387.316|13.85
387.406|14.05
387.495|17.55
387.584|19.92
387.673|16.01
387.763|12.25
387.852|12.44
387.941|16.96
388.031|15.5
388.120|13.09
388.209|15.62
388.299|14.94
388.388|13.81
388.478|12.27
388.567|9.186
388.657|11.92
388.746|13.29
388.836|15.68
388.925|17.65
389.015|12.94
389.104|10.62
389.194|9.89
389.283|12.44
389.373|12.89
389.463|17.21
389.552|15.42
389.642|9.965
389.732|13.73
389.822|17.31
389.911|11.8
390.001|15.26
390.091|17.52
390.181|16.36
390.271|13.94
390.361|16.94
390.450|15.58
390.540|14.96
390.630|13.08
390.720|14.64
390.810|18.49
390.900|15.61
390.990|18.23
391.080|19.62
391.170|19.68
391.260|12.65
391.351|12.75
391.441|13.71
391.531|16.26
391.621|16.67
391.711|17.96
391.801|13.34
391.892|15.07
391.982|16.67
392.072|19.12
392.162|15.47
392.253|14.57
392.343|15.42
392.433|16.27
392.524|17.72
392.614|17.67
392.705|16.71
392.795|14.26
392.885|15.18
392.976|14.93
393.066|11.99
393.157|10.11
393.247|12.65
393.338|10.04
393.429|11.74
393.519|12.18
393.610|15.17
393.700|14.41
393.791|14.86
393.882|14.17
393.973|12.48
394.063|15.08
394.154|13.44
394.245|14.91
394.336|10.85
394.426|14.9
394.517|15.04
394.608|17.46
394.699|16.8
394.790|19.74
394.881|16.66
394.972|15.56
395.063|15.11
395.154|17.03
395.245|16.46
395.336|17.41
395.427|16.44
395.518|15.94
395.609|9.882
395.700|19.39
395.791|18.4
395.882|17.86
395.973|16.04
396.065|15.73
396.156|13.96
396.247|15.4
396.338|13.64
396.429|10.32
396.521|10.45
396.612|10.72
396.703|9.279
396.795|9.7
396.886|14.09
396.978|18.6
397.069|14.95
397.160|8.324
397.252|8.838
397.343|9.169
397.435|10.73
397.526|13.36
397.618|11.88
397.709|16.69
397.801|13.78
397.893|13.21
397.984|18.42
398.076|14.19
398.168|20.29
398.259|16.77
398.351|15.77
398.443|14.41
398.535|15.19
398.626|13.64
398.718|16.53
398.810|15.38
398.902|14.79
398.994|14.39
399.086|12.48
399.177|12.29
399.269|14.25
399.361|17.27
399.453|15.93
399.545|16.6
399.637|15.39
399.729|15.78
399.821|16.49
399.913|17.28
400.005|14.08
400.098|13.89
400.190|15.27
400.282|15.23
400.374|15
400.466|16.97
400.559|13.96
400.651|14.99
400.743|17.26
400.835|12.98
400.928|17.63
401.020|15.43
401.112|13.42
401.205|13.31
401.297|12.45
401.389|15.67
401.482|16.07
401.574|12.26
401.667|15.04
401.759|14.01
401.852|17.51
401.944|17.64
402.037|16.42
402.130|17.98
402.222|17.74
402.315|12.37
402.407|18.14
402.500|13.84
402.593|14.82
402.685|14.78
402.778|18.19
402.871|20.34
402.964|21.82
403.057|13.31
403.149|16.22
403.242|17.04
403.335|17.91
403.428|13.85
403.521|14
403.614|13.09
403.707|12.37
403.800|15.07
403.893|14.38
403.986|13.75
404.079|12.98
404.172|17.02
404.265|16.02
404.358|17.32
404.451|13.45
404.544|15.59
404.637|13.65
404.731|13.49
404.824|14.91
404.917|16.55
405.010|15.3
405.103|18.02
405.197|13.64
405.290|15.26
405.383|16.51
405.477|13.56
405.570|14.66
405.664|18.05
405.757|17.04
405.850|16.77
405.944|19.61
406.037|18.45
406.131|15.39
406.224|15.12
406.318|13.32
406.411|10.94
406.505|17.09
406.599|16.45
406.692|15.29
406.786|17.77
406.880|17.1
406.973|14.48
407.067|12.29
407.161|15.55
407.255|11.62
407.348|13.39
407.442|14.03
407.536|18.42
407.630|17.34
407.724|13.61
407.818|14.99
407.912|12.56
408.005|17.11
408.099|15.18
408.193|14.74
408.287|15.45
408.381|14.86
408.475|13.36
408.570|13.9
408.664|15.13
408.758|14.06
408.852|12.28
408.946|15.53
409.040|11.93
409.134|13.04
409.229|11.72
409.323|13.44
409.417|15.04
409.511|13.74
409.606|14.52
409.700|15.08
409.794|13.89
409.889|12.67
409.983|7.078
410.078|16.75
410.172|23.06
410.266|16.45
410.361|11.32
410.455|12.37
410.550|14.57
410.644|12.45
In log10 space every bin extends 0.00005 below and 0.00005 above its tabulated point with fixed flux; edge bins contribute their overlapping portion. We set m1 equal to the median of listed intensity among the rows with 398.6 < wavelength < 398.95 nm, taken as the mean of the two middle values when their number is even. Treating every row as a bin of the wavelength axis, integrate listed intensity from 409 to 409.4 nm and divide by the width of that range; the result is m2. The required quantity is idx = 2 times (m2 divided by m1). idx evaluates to 1.7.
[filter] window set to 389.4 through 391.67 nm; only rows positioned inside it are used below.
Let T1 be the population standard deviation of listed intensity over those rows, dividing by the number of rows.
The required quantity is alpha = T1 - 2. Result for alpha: 0.38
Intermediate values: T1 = 2.38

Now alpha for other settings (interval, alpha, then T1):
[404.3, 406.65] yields -0.03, 1.97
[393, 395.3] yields 0.36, 2.36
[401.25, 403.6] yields 0.43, 2.43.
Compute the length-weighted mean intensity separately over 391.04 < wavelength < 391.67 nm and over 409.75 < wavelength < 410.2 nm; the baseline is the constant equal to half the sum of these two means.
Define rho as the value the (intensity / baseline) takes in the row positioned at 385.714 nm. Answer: 0.9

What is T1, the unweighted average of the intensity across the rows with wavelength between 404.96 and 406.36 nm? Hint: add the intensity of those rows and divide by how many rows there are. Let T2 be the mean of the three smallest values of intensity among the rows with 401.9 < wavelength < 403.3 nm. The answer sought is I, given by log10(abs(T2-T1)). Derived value 0.46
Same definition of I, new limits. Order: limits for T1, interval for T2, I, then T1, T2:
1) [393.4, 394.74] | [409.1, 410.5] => 0.62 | 14.23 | 10.0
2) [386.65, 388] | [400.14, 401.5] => 0.55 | 16.45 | 12.9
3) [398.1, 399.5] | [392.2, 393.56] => 0.67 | 15.29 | 10.6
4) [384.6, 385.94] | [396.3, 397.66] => 0.84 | 15.66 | 8.8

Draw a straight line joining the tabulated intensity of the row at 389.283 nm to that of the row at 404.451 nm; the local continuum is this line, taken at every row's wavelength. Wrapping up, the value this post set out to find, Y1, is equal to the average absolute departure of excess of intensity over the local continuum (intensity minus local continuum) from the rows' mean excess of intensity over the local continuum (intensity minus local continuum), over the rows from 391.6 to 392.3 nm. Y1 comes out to 1.5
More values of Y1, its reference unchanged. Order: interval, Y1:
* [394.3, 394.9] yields 2.0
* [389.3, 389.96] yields 2.2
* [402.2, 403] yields 2.6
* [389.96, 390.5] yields 1.0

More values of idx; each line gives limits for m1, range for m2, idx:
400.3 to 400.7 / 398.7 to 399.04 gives 2.0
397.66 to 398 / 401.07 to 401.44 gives 1.8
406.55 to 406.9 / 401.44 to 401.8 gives 1.7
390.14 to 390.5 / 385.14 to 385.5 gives 1.9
